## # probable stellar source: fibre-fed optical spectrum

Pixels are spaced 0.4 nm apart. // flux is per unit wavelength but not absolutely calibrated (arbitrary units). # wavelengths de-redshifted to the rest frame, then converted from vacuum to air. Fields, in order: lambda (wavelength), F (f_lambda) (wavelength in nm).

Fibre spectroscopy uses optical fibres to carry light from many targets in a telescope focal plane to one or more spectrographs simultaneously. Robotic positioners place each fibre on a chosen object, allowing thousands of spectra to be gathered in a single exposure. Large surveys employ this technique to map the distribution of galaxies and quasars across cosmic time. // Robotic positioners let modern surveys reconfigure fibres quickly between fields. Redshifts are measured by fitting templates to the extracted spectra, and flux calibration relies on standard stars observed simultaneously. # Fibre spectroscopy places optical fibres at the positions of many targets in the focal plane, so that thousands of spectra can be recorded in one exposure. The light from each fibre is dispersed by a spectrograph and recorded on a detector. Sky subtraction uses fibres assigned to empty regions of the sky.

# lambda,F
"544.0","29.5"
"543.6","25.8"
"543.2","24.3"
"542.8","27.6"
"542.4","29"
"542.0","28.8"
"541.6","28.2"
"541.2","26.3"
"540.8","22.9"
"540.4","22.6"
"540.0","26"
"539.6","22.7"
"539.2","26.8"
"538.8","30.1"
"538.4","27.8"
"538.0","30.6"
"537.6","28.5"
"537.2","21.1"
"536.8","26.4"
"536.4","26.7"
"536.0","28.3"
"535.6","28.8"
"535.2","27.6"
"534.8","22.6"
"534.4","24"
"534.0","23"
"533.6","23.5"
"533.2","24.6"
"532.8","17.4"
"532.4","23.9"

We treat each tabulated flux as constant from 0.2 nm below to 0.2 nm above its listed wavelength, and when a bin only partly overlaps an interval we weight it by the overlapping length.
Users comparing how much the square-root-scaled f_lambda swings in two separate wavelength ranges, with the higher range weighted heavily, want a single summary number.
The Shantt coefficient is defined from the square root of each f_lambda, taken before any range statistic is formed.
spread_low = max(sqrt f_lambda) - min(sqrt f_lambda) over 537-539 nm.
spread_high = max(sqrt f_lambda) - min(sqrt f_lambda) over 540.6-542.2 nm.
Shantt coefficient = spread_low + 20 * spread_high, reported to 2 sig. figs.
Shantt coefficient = 13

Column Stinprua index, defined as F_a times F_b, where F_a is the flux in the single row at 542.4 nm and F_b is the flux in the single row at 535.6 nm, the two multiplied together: 835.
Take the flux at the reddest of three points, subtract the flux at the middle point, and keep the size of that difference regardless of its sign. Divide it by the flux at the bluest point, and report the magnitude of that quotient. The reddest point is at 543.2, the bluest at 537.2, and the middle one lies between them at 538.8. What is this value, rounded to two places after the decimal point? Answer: 0.27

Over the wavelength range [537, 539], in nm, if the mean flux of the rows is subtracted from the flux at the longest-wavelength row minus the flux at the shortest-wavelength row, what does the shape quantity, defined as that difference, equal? -19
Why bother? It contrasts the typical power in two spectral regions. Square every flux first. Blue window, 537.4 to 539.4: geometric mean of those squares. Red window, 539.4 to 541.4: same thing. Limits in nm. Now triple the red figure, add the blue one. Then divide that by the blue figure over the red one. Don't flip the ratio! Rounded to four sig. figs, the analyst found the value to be 1793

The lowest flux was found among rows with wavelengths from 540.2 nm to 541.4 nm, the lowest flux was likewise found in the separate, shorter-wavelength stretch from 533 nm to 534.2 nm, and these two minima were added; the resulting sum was 45.6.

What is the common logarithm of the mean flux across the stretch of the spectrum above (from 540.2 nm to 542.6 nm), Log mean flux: 1.42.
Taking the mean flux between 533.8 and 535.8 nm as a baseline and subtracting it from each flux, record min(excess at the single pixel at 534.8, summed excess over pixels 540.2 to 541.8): -2.6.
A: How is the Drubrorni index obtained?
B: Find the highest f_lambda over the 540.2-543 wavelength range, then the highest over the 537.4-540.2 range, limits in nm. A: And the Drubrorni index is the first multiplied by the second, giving 887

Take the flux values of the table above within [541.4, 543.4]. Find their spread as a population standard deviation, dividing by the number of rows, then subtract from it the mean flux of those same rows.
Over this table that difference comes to -25.9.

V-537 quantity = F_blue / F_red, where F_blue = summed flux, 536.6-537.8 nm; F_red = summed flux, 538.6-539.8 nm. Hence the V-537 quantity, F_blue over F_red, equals 0.95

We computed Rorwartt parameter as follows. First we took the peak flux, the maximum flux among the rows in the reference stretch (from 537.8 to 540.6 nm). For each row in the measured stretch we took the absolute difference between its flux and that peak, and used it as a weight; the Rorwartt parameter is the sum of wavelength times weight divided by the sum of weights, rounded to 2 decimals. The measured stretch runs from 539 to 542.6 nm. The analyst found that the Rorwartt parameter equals 540.47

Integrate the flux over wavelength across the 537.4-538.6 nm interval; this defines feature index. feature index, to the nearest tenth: 34.8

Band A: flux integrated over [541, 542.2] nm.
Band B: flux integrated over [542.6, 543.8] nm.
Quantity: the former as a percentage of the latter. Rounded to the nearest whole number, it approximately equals 107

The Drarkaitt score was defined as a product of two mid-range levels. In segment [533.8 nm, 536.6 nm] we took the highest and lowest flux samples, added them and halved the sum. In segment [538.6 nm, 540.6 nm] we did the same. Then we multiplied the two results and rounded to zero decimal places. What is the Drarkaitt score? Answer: 677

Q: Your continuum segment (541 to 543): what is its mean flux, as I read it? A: 28.0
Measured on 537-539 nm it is 27.6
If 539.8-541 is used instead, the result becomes 23.8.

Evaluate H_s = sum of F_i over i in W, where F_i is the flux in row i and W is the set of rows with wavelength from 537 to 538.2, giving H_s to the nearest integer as 80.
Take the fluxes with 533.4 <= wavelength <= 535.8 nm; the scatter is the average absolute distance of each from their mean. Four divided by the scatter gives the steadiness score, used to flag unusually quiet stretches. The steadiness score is 1.8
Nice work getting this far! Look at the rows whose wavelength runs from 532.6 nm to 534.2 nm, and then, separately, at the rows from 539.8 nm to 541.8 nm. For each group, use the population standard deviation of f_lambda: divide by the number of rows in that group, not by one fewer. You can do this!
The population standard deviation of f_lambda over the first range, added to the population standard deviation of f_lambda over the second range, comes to 4.93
